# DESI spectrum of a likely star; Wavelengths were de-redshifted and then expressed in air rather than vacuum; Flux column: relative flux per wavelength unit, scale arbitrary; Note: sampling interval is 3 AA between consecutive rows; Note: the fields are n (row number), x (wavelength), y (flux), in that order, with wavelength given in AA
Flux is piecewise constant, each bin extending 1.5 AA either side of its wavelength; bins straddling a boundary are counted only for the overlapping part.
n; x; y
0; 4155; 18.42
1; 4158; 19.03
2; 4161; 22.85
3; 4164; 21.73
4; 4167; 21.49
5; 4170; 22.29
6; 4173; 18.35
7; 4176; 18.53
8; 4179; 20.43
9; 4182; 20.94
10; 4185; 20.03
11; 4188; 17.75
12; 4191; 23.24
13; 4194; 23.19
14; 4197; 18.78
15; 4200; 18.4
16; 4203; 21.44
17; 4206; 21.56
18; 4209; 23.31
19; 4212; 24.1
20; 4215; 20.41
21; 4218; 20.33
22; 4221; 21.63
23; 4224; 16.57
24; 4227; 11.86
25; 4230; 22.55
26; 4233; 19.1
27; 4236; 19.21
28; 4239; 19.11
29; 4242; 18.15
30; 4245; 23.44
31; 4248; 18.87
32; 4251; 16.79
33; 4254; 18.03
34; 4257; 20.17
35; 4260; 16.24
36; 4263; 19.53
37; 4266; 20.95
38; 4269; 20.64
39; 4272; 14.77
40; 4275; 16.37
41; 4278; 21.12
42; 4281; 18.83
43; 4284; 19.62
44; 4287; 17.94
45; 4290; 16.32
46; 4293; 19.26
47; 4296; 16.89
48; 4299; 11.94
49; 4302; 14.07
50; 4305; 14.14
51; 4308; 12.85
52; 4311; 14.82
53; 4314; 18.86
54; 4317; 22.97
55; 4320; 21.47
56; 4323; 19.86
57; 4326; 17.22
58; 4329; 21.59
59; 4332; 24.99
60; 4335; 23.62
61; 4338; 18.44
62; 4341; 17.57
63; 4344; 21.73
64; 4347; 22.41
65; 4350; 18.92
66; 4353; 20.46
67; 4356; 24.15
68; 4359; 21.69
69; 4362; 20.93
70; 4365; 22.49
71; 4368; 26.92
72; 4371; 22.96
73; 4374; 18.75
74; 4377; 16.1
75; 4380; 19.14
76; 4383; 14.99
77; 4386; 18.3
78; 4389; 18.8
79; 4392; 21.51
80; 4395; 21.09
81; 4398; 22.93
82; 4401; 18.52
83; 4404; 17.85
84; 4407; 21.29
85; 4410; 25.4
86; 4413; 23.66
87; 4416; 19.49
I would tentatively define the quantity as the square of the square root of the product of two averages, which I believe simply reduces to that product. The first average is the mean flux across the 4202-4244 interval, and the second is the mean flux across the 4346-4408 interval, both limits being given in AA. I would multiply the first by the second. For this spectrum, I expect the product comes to 409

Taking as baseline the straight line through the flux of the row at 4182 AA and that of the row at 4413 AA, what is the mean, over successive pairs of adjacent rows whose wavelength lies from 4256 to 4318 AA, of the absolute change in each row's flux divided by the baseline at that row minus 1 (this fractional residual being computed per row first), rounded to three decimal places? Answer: 0.116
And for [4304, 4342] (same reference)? 0.120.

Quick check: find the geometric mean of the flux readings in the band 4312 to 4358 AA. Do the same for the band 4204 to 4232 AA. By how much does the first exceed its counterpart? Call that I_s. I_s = 1.0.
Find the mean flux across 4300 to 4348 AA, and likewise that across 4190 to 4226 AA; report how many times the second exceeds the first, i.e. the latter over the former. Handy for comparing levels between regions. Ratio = 1.10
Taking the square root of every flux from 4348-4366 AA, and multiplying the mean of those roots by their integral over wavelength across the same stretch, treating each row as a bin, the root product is 385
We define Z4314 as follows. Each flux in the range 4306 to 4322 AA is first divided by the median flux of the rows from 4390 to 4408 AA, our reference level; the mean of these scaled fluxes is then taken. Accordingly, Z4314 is 0.86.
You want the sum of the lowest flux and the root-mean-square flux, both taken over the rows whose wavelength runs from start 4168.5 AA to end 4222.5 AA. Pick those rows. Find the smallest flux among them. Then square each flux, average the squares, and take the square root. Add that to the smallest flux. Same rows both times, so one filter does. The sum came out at 39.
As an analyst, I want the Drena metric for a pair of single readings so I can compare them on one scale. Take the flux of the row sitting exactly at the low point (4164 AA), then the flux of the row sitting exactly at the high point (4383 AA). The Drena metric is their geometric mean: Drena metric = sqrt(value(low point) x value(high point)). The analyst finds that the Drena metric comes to 18.0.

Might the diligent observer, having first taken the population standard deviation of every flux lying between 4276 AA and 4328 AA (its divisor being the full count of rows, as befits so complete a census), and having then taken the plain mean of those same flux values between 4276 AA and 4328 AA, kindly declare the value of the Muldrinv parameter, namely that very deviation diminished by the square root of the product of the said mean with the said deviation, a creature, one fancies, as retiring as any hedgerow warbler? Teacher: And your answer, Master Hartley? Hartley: -4.27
